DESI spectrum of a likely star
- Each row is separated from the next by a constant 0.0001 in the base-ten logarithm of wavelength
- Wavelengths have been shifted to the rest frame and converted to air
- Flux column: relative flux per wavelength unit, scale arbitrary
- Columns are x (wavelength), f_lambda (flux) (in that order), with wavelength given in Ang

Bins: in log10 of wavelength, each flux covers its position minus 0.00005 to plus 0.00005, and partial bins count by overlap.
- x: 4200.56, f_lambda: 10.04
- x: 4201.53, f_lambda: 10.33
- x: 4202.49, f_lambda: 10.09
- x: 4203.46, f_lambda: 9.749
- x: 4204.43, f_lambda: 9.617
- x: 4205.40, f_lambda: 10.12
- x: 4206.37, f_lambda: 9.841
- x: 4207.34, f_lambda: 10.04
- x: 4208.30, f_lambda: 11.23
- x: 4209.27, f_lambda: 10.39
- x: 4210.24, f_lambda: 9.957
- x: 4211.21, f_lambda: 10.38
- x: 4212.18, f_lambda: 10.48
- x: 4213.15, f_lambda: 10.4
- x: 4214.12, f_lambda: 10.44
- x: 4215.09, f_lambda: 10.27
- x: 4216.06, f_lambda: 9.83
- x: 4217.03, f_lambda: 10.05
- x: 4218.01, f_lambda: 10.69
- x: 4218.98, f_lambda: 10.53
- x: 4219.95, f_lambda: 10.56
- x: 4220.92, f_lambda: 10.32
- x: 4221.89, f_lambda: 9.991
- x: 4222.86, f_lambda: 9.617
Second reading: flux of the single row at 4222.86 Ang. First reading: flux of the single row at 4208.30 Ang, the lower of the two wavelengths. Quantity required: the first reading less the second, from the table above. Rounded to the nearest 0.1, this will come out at 1.6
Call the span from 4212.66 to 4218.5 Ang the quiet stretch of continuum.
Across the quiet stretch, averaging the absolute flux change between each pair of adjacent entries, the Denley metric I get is 0.30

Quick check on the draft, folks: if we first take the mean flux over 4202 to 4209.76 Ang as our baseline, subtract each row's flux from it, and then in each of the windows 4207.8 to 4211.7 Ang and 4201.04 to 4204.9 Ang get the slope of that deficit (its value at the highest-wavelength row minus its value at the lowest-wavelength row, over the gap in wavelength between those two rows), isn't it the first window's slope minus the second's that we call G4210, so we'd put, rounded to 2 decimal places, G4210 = 0.05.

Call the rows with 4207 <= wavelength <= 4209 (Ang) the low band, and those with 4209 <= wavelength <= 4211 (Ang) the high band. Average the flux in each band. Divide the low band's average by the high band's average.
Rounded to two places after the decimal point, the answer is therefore 1.05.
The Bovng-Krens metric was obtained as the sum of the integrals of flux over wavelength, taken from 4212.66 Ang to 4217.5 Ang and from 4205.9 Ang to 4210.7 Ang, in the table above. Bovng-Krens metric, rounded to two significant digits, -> 99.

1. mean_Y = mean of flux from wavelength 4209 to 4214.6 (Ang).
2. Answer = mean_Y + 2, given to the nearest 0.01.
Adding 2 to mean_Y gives 12.34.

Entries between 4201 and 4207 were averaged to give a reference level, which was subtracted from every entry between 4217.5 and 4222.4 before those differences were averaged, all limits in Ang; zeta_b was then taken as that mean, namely 0.46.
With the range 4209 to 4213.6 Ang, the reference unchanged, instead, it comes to 0.36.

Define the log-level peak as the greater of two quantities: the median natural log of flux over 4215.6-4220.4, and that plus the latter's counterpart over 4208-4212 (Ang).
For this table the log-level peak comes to 4.69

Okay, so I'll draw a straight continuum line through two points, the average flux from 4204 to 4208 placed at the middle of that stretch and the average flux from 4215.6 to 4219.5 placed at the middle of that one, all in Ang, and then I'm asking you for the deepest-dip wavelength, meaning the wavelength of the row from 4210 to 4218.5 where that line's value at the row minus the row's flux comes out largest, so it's 4216.06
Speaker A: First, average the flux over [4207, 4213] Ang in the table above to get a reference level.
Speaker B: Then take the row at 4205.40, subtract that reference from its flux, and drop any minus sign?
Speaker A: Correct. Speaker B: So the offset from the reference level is 0.3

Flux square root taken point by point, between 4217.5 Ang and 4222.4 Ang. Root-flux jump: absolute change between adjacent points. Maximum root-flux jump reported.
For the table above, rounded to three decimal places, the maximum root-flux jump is 0.052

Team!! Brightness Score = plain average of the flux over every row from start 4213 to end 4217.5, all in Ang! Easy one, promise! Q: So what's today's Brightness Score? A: 10.2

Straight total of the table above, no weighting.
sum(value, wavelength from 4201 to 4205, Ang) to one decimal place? 39.8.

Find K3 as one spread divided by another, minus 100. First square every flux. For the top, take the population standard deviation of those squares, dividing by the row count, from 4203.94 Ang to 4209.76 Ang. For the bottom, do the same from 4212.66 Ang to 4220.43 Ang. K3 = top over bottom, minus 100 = -98.0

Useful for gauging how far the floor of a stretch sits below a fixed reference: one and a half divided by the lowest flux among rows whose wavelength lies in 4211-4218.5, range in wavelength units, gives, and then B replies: 0.153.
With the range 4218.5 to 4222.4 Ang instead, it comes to 0.150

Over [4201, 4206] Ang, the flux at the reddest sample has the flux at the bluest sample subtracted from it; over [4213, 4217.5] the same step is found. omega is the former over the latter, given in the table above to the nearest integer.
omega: 1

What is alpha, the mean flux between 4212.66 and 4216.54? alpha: 10.2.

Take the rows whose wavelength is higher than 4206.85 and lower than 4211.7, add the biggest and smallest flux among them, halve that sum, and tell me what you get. 10.59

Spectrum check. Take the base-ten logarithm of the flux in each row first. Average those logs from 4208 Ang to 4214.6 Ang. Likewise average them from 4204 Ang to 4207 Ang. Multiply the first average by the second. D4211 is 1.01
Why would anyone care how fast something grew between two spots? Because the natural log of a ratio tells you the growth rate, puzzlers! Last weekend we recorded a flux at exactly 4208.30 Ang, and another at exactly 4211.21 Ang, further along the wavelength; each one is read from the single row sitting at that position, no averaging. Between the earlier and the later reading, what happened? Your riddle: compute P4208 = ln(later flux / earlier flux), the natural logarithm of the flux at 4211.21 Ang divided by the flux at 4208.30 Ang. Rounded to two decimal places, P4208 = -0.08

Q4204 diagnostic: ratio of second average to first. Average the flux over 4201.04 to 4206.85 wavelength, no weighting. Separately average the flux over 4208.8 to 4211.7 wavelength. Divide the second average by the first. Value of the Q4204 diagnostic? 1.03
